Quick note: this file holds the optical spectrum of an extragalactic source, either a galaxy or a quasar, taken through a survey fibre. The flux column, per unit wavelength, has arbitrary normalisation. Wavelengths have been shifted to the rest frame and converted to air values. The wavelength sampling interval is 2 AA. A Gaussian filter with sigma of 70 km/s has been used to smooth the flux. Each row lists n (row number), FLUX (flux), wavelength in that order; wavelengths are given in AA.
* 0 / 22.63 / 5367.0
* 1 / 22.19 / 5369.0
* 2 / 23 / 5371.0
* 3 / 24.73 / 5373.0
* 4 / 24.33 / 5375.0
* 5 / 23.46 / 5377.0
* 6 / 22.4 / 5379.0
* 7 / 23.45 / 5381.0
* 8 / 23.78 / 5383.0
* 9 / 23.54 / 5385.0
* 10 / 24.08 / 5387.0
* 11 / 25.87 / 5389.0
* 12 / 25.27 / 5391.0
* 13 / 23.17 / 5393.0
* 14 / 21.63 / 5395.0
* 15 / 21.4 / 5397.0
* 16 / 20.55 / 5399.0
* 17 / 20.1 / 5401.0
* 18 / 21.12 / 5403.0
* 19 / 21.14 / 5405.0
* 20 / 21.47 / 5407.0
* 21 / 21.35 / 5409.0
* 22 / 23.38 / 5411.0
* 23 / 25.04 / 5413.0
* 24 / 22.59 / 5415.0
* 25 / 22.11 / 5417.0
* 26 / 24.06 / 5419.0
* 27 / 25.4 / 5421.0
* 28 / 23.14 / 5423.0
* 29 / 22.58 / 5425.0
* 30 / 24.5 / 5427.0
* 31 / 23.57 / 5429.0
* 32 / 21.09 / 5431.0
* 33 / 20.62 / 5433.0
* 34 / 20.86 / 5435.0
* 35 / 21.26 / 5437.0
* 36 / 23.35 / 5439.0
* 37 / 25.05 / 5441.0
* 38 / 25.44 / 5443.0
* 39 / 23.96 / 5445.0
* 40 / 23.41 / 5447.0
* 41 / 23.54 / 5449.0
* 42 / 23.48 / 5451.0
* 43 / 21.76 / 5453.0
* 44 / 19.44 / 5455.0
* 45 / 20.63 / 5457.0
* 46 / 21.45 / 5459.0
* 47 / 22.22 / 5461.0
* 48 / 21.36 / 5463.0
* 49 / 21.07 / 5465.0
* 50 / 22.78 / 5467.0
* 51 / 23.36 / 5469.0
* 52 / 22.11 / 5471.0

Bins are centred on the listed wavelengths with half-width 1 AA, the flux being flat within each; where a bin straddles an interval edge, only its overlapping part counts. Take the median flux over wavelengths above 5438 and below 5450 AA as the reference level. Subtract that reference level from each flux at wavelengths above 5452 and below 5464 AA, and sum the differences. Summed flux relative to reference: -16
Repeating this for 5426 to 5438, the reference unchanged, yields -11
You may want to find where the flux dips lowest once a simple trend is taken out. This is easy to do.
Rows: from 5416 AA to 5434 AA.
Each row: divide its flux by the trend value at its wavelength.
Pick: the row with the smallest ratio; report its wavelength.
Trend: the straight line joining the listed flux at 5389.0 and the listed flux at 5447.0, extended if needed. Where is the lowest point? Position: 5433.0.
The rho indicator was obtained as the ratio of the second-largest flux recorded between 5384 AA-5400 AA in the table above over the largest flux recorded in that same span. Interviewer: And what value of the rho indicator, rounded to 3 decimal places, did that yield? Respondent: 0.977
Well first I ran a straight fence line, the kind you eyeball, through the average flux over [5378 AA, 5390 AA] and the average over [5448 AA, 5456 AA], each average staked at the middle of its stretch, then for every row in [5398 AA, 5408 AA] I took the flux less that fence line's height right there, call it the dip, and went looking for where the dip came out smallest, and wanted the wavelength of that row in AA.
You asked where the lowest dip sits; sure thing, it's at 5401.0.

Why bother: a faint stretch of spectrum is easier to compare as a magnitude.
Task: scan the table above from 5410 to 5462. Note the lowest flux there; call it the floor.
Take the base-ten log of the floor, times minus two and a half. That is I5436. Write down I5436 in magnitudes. -3.22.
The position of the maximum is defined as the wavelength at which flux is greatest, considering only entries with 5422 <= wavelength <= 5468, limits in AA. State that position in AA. 5443.0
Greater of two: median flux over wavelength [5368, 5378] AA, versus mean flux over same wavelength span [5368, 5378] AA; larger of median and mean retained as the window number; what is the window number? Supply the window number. 23.5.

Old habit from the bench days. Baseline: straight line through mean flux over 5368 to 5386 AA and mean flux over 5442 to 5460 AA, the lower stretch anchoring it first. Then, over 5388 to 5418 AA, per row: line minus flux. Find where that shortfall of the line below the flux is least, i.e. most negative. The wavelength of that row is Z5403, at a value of 5389.0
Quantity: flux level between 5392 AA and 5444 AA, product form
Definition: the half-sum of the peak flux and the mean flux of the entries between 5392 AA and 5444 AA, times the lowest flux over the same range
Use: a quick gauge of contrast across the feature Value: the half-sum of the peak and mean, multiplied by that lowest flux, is 482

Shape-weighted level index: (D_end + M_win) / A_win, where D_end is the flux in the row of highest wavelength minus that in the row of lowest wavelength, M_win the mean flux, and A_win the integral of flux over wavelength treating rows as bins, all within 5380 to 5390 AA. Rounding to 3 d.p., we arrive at 0.110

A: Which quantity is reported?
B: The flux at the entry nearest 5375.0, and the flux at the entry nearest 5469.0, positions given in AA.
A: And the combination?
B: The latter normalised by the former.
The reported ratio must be 0.96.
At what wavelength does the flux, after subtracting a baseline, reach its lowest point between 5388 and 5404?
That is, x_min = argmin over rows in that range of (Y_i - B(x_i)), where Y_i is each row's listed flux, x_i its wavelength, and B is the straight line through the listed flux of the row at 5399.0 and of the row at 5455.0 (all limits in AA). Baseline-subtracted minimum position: 5401.0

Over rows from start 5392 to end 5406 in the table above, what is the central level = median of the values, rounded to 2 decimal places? 21.14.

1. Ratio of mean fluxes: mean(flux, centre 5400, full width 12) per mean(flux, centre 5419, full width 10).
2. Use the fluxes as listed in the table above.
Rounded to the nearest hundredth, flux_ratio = 0.89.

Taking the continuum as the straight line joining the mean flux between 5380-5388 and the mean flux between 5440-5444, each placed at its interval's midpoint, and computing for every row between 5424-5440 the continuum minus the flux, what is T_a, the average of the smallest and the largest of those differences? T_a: 2.4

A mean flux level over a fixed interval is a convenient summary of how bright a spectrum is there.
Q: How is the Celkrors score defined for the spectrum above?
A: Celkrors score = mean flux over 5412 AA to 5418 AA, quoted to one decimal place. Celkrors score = 23.2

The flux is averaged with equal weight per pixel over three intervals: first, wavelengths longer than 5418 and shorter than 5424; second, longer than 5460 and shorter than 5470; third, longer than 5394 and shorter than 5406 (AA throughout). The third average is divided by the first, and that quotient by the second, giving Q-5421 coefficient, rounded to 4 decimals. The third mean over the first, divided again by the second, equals 0.0391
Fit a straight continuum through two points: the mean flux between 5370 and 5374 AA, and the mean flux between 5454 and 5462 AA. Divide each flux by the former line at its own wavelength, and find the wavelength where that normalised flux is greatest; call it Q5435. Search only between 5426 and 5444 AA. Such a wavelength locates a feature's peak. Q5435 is 5443.0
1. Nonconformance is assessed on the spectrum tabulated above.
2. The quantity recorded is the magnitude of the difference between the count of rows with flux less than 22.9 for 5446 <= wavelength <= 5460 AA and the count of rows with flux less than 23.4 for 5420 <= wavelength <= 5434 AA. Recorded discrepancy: 0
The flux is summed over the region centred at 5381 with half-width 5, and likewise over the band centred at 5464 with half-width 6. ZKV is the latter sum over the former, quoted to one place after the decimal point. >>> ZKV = 1.1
